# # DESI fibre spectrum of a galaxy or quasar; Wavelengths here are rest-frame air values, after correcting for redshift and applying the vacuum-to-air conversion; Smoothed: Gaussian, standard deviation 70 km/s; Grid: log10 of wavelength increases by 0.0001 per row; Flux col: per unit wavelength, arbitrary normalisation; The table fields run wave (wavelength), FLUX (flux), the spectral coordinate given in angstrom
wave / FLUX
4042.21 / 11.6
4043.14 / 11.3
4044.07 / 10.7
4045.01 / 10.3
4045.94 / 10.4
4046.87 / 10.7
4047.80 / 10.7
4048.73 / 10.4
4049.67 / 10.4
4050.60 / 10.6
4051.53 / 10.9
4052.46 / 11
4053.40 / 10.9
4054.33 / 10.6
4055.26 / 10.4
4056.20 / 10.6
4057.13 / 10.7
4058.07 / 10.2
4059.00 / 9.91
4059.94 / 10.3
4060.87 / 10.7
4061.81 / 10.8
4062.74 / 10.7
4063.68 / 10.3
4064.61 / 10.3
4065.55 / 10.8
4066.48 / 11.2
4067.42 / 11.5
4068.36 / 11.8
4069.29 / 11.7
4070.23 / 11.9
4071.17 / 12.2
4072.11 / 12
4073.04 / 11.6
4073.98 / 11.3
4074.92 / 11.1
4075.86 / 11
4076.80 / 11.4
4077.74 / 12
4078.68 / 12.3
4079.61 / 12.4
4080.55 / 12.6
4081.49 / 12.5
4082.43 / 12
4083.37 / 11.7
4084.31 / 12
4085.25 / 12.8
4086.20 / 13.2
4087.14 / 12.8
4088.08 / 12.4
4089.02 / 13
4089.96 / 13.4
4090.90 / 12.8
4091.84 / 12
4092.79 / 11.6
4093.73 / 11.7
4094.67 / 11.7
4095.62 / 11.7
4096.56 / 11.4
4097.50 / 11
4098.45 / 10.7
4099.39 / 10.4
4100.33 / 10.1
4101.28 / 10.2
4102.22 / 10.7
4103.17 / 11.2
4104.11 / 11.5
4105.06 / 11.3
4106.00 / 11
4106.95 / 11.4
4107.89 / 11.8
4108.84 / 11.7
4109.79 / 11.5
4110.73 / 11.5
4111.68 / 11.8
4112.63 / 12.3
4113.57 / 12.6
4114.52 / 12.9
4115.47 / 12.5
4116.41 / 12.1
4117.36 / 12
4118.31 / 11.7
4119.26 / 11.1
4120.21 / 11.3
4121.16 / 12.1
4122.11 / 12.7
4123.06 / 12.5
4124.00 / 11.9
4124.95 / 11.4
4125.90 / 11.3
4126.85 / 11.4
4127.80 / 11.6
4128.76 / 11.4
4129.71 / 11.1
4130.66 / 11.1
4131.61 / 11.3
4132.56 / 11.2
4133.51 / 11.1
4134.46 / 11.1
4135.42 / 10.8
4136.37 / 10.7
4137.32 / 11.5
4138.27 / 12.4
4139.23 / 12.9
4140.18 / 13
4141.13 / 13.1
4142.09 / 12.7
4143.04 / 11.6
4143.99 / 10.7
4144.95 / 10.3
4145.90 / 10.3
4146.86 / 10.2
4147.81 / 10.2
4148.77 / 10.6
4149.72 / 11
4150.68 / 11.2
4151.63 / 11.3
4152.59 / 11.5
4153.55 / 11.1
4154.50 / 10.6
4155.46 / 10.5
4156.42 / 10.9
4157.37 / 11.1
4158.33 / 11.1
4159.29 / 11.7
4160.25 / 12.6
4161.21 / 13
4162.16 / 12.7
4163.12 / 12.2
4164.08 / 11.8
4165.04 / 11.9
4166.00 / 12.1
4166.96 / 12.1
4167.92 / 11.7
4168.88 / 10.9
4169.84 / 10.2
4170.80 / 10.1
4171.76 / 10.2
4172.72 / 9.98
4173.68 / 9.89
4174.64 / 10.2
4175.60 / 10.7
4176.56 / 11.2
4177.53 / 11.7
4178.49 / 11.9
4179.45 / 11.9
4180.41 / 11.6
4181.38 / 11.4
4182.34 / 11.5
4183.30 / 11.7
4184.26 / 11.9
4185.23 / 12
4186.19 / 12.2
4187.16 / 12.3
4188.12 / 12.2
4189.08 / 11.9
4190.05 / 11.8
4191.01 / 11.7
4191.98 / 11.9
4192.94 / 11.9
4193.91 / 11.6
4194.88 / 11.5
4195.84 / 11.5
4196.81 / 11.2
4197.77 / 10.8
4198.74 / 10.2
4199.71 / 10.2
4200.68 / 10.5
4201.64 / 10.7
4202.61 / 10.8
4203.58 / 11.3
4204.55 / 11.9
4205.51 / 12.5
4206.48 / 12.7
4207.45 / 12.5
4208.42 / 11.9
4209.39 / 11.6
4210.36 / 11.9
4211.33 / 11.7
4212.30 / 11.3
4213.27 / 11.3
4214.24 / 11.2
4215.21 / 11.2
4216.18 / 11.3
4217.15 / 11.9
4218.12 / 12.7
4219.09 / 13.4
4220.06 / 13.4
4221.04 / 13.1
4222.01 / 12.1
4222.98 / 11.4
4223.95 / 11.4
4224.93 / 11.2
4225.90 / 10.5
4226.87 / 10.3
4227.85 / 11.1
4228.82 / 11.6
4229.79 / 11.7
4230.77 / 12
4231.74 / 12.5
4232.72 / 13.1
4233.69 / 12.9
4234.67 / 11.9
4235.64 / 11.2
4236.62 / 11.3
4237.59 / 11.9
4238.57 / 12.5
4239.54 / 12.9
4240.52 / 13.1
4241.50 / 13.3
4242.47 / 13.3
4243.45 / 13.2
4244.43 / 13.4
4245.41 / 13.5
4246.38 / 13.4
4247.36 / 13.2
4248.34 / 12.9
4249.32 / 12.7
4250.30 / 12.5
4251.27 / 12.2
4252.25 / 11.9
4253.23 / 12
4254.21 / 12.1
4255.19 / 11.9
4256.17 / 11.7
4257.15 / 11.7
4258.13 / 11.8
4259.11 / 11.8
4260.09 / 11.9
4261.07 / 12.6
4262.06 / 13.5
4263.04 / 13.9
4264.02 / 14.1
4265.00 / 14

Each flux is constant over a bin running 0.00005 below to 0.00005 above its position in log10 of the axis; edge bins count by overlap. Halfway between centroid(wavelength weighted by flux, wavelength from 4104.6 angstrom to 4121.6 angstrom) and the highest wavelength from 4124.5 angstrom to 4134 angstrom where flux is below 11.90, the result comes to 4123.3 angstrom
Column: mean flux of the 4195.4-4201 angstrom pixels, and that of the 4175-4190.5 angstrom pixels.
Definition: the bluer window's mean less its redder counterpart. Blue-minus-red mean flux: 1.0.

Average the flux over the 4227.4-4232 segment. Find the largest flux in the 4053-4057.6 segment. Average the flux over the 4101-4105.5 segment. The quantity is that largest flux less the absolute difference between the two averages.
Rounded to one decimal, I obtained 10.1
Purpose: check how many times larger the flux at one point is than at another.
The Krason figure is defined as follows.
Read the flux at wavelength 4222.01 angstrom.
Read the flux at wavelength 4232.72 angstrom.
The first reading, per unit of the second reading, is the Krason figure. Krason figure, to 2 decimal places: 0.92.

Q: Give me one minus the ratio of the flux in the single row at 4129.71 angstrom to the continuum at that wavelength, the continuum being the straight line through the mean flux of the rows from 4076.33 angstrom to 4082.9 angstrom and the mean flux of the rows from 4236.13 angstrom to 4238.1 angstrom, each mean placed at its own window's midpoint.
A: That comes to 0.07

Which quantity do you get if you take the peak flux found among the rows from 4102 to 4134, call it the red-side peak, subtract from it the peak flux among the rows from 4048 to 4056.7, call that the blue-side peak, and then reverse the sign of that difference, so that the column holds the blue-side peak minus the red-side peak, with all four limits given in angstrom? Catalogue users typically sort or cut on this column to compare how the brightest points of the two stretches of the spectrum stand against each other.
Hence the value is -1.9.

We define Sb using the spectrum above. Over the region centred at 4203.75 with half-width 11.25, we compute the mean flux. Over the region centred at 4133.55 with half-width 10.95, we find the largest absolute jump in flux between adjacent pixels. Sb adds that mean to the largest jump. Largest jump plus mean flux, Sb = 12.5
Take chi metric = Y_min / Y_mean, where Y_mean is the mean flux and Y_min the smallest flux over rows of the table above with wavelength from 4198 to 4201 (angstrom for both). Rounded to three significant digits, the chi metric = 0.990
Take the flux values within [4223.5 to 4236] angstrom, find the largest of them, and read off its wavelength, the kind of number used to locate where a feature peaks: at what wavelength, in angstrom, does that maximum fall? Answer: 4232.72 angstrom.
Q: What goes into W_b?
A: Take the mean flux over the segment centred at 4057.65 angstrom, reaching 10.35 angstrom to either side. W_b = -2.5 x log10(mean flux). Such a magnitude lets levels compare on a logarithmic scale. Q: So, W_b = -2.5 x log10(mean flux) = -2.57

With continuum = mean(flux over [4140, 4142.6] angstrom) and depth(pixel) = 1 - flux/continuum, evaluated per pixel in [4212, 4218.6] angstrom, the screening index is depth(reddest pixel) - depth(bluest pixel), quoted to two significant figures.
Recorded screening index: -0.11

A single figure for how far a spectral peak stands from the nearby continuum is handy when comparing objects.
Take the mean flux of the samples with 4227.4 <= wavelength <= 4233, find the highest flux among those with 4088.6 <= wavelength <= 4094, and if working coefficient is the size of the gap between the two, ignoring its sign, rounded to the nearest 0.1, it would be 1.4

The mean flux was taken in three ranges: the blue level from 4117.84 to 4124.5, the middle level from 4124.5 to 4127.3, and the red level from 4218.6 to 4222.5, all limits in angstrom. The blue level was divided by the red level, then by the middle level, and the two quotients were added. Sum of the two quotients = 1.96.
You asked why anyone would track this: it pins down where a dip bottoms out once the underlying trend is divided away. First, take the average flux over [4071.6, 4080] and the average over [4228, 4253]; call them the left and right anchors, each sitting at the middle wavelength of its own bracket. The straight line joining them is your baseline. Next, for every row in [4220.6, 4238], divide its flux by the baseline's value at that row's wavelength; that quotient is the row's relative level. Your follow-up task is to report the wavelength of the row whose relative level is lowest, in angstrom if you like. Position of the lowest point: 4226.87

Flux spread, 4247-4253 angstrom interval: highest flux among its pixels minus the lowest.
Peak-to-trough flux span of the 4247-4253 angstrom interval 1.3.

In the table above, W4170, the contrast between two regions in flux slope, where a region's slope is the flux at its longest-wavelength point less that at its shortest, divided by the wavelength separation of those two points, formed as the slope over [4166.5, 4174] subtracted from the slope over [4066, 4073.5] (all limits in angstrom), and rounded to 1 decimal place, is 0.4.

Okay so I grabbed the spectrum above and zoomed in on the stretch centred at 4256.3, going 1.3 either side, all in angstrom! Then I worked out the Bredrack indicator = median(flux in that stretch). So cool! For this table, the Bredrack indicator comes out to 11.7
